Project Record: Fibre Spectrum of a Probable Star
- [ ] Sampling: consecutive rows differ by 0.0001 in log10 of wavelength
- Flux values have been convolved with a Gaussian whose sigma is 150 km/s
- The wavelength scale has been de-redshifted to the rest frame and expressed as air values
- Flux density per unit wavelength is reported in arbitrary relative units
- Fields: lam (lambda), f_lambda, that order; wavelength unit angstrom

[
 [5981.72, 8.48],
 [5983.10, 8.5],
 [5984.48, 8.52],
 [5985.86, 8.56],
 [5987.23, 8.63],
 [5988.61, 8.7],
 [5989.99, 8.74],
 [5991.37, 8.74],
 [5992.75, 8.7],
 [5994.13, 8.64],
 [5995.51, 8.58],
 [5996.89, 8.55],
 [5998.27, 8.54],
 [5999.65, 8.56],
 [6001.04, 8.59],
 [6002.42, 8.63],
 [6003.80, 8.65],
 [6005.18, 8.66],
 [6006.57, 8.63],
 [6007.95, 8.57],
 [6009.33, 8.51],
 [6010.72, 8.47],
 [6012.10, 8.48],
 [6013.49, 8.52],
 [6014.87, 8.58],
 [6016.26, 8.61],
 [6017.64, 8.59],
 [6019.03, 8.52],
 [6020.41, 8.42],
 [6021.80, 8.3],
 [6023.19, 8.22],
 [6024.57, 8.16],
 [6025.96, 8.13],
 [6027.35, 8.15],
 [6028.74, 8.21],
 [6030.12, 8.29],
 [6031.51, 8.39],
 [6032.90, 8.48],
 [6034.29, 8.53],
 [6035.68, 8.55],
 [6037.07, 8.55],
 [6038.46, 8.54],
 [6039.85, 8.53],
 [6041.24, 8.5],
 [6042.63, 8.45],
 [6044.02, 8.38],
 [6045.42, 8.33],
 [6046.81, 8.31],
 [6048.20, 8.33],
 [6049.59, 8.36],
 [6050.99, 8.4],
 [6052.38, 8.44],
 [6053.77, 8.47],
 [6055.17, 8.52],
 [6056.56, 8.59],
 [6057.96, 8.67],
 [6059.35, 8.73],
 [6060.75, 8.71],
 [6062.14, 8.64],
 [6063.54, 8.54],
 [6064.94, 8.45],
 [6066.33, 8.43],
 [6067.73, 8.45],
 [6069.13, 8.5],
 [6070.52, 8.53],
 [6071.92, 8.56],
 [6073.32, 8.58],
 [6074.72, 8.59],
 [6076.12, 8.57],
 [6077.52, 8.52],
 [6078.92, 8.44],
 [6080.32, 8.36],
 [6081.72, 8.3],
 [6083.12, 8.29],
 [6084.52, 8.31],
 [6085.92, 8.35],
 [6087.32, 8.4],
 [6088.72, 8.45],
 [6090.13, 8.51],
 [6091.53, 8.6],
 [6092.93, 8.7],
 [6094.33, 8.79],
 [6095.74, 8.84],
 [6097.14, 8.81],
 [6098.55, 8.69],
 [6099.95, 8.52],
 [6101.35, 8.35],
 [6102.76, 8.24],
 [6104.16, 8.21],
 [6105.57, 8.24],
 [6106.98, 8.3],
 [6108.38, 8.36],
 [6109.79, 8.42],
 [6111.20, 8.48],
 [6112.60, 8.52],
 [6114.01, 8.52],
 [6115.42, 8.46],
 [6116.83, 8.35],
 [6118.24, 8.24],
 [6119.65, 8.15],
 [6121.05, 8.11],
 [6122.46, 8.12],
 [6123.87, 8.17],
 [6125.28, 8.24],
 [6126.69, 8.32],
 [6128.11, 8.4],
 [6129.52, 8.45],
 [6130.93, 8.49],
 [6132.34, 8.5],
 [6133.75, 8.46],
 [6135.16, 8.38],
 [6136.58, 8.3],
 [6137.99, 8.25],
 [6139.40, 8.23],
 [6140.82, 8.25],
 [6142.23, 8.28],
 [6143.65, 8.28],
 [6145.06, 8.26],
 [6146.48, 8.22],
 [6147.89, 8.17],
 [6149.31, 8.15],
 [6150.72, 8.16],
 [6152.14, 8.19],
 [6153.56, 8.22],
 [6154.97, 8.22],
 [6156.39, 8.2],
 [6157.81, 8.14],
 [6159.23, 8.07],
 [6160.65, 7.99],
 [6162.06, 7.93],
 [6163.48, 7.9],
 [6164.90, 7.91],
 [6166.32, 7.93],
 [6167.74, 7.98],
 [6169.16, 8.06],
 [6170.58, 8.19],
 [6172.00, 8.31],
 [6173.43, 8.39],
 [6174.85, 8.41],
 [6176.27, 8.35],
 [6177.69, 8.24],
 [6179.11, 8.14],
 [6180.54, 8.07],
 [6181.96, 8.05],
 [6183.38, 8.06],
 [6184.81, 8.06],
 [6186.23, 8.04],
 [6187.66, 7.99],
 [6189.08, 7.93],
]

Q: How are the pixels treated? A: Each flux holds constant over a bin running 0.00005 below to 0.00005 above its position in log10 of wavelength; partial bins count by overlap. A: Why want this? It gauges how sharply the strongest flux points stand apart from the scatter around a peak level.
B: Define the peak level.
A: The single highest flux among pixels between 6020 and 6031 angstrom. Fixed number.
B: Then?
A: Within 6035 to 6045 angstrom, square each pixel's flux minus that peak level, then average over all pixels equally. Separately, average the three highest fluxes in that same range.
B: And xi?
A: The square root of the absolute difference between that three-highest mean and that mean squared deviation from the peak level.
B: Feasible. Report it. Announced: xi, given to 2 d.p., 2.92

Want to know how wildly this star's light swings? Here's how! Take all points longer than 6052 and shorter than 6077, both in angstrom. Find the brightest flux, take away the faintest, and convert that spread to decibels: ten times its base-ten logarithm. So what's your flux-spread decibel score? -5.2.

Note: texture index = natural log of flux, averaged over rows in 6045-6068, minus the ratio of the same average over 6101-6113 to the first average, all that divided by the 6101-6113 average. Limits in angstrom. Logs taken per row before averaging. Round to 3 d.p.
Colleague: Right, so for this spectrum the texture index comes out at 0.541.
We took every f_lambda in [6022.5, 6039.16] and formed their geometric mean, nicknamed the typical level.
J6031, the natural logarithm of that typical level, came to 2.12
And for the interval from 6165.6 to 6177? 2.10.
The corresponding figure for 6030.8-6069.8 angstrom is 2.14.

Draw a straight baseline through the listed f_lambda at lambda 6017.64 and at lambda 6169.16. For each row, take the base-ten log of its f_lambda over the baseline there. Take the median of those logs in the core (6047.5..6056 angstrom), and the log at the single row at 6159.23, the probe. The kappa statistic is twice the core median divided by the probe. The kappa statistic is 4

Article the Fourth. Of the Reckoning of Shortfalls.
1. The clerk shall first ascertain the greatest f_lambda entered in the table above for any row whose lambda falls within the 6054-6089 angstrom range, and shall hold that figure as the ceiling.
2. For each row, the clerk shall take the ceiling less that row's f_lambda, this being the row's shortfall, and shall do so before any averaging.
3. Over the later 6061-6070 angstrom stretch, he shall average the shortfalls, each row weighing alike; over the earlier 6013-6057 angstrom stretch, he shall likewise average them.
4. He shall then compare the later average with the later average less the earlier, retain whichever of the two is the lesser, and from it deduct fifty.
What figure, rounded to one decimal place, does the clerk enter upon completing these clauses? -50.1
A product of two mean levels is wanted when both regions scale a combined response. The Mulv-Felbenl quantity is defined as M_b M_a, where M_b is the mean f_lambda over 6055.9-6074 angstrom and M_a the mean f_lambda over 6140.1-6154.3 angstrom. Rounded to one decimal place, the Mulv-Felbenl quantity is 70.4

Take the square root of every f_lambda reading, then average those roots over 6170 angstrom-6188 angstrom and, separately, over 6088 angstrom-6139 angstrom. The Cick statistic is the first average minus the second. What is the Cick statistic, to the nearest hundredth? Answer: -0.04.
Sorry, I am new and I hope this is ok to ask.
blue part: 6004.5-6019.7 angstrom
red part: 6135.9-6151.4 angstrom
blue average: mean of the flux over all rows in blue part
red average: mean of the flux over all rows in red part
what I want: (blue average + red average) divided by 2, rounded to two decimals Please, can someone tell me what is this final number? 8.39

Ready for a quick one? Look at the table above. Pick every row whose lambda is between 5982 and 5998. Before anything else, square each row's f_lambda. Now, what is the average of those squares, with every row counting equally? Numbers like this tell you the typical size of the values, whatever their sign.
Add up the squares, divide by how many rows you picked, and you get 74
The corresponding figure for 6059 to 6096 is 73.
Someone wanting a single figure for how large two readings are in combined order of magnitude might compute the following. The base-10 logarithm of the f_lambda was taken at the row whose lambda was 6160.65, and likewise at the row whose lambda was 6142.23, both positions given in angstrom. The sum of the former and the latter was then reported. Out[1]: 1.82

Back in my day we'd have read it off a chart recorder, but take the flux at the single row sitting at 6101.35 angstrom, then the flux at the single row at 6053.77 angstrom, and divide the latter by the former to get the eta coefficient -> 1.014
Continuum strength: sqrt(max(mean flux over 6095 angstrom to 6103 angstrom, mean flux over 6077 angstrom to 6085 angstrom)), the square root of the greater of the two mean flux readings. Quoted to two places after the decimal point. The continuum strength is 2.93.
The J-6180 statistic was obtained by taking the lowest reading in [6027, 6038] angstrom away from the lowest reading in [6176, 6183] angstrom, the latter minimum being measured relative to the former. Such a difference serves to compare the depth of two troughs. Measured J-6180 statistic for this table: -0.10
